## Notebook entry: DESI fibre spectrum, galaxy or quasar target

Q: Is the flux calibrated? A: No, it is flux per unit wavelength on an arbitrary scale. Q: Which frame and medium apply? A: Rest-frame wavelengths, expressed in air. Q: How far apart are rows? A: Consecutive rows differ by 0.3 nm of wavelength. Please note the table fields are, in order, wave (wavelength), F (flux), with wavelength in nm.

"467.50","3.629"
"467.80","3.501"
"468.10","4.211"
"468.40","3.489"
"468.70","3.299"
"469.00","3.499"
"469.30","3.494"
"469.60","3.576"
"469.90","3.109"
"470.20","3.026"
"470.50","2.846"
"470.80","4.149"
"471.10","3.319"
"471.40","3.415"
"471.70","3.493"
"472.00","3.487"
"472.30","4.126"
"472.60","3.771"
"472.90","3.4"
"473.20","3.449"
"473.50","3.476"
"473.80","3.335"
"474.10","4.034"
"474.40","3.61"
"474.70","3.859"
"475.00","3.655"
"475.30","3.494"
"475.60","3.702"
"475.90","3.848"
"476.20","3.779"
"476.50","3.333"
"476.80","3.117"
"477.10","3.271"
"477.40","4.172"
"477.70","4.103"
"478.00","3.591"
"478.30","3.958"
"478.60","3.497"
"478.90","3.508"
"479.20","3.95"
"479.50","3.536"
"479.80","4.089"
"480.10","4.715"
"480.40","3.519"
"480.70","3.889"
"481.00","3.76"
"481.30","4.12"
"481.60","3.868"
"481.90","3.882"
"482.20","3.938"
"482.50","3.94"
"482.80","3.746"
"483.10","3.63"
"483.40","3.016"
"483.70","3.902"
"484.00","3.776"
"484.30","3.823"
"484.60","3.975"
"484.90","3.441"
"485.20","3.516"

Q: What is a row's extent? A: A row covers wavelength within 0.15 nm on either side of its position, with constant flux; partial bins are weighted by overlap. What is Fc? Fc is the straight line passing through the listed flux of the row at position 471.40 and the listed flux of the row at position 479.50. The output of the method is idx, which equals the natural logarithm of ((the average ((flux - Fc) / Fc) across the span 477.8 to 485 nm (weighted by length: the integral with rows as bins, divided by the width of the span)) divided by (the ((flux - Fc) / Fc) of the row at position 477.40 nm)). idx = -1.1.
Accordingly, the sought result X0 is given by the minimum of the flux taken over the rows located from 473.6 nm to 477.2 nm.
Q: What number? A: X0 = 3.117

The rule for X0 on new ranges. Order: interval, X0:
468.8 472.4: 2.846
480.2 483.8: 3.016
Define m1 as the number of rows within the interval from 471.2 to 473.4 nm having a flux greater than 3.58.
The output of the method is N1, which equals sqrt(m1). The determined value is 1.4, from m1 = 2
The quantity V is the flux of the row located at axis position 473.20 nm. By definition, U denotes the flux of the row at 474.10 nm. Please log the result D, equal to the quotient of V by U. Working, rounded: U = 4.034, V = 3.449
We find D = 0.85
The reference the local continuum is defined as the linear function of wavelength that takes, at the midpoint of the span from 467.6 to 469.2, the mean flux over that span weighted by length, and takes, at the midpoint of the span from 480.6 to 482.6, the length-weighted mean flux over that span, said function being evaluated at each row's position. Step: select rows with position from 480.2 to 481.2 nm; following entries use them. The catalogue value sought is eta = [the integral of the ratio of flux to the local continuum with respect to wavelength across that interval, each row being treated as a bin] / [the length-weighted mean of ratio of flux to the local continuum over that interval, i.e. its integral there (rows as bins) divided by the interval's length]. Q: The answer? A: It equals 1.0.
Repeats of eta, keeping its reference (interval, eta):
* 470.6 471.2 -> 0.6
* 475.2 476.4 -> 1.2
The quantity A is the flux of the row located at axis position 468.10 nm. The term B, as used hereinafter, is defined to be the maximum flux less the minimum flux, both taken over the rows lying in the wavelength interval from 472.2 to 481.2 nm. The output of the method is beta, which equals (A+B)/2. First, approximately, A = 4.211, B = 1.6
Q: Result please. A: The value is 2.9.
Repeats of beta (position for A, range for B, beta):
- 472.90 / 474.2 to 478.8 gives 2.2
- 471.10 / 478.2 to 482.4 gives 2.3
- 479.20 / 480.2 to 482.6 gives 2.3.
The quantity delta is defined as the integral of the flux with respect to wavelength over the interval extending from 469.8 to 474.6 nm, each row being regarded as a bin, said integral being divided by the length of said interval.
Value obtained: 3.51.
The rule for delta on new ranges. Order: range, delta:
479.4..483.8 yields 3.84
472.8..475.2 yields 3.60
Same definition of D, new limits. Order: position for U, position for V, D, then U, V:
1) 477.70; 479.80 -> 1.00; 4.103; 4.089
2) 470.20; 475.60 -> 1.22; 3.026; 3.702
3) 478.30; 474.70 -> 0.97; 3.958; 3.859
